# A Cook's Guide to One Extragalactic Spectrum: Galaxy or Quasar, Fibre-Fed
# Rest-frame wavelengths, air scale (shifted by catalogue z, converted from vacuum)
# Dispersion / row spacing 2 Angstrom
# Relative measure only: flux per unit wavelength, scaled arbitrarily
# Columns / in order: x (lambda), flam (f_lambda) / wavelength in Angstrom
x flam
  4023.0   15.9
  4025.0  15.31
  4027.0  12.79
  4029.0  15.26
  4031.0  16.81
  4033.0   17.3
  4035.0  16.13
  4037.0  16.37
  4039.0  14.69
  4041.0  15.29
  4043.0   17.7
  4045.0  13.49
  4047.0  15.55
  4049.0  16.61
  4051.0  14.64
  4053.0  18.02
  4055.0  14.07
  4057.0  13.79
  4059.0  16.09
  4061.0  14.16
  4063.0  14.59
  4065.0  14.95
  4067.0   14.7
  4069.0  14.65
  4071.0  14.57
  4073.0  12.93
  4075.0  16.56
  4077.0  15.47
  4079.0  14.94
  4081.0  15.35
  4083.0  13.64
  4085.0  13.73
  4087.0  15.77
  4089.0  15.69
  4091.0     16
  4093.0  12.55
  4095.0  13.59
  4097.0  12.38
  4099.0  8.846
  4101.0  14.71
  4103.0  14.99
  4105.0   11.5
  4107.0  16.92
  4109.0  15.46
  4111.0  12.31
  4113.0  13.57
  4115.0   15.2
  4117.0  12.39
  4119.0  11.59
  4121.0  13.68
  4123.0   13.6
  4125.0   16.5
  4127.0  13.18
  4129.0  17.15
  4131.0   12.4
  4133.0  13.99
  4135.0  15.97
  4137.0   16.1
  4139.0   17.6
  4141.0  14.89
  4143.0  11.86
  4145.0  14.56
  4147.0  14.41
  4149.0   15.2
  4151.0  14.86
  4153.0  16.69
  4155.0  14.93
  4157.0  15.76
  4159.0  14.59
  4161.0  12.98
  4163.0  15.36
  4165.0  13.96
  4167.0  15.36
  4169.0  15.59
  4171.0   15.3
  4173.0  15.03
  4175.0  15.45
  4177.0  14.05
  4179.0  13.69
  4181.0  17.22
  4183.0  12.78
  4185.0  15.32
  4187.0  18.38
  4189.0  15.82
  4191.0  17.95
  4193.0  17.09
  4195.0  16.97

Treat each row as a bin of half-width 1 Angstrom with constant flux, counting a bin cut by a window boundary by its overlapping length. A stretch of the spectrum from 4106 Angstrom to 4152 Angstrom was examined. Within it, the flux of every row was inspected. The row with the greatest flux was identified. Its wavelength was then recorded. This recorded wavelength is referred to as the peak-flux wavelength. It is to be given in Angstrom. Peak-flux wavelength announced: 4139.0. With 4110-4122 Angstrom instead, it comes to 4115.0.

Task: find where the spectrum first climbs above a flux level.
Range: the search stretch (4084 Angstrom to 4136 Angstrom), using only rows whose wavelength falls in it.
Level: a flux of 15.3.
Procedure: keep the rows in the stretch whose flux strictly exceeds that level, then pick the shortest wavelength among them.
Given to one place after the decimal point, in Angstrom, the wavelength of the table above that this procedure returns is 4087.0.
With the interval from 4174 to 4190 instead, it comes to 4175.0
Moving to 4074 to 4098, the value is 4075.0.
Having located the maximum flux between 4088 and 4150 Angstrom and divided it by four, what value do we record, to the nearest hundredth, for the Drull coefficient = 4.40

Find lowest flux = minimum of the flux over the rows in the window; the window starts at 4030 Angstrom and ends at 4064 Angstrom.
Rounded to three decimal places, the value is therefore 13.490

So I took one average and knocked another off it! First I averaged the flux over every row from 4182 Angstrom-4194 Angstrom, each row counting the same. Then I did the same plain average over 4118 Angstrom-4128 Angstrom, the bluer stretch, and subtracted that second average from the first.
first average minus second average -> 2.5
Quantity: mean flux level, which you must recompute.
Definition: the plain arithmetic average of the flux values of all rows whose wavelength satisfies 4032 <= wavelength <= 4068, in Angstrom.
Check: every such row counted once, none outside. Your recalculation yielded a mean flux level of 15.5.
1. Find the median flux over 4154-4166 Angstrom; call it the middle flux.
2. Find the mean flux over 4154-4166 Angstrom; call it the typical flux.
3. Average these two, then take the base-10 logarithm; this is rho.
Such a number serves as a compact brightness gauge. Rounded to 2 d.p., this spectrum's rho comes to 1.17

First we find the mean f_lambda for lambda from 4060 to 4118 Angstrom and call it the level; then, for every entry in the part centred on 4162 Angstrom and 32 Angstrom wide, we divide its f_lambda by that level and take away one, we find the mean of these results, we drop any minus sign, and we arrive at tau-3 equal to 0.053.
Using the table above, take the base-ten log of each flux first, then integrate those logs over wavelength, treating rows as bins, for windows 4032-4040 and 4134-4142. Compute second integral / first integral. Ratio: 1.00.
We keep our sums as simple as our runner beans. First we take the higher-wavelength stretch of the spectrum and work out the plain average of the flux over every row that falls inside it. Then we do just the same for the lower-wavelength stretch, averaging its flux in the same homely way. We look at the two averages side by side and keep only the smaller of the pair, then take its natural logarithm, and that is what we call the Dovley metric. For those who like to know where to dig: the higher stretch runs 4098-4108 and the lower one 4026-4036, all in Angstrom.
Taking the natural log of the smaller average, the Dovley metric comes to 2.59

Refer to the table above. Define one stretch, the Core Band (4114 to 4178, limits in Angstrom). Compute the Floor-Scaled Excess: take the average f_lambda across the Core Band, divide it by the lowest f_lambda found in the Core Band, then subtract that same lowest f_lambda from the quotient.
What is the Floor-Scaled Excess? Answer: -10.3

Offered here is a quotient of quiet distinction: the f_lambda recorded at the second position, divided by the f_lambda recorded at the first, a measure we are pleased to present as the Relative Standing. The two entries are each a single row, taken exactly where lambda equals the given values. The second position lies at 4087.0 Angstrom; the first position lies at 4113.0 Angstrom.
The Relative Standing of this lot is 1.2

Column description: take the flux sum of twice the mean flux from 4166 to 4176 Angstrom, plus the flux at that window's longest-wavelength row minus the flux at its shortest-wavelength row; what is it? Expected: 31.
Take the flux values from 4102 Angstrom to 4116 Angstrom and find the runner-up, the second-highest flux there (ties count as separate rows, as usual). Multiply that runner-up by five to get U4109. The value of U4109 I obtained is 77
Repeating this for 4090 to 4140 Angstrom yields 86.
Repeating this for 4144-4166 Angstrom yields 79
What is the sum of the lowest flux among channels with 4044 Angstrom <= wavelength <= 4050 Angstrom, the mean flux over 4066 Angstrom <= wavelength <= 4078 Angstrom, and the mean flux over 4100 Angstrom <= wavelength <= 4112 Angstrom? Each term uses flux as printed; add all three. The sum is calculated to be 42.6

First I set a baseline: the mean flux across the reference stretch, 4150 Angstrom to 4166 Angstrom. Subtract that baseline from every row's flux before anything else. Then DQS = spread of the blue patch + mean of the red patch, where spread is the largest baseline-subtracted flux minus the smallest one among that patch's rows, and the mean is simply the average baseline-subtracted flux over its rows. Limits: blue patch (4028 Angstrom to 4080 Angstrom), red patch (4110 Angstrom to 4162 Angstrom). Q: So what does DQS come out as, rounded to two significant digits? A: 4.7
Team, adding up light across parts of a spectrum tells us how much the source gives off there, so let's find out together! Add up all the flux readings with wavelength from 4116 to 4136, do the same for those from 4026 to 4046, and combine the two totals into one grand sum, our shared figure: 296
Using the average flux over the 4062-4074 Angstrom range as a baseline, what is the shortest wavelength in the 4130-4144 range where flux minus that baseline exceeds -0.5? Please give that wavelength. 4133.0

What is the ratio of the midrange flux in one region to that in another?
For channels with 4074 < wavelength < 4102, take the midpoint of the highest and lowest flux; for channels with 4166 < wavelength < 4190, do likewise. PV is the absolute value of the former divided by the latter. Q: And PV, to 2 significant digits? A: 0.82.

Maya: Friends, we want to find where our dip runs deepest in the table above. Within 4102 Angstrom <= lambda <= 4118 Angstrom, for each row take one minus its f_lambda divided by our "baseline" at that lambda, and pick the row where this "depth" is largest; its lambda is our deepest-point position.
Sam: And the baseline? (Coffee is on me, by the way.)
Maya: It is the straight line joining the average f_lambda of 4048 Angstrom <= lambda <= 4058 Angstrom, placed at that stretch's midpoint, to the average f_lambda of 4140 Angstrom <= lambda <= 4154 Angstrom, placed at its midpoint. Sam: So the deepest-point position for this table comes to 4105.0 Angstrom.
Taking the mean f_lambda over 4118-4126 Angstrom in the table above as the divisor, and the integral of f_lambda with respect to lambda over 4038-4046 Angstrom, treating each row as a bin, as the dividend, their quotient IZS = 8.8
